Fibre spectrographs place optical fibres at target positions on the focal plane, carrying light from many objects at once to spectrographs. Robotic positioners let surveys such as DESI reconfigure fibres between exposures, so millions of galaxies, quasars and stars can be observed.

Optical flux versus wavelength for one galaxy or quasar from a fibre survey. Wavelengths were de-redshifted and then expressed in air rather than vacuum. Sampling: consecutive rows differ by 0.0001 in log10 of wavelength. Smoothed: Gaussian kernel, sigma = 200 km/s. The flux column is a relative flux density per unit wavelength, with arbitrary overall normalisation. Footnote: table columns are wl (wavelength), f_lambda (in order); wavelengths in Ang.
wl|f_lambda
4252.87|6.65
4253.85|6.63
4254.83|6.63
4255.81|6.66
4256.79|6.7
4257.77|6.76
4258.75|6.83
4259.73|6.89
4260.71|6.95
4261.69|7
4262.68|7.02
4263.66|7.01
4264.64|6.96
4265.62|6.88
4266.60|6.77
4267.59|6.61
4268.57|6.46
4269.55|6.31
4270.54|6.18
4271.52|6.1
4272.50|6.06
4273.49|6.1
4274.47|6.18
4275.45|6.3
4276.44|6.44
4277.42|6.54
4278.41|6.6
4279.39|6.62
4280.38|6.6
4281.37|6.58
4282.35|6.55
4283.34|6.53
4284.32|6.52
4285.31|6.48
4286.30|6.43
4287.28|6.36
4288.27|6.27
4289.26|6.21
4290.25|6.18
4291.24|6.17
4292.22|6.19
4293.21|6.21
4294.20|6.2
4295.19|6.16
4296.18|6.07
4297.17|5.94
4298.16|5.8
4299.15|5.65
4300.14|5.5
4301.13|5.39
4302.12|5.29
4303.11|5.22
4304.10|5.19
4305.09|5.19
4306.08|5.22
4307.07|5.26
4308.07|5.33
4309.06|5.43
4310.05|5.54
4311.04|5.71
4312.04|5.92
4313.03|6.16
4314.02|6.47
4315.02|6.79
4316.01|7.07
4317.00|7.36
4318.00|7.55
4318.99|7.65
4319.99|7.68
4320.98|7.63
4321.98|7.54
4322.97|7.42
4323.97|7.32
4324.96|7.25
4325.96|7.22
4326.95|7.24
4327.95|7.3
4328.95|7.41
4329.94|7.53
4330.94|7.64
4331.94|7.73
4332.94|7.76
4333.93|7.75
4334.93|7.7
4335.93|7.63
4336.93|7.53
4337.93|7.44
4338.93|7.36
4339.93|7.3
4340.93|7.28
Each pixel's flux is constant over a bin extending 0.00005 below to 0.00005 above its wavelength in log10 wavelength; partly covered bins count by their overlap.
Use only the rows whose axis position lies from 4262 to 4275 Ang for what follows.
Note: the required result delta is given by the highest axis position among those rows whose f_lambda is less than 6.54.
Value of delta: 4274.47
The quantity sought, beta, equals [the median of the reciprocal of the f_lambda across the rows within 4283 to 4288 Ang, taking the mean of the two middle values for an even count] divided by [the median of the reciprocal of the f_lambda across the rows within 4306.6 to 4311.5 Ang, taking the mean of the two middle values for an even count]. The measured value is 0.84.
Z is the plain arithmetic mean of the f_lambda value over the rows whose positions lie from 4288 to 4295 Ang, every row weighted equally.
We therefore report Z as 6.2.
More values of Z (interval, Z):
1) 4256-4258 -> 6.7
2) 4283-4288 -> 6.5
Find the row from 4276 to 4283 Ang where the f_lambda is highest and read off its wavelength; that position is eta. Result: 4279.39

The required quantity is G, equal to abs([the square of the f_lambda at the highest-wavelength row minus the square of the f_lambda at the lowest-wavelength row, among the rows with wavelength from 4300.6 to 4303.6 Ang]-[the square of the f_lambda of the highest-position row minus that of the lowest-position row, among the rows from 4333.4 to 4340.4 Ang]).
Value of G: 5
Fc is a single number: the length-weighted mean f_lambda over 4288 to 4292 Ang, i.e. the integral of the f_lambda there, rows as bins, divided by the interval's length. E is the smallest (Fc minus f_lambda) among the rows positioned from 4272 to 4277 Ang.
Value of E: -0.23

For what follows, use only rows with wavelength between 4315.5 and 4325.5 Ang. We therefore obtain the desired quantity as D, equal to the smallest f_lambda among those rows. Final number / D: 7.07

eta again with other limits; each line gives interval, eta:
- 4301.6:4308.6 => 4308.07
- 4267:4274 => 4267.59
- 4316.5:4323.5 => 4319.99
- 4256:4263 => 4262.68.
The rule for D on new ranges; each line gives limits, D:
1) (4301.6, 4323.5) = 5.19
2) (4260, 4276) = 6.06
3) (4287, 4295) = 6.17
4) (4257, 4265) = 6.76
